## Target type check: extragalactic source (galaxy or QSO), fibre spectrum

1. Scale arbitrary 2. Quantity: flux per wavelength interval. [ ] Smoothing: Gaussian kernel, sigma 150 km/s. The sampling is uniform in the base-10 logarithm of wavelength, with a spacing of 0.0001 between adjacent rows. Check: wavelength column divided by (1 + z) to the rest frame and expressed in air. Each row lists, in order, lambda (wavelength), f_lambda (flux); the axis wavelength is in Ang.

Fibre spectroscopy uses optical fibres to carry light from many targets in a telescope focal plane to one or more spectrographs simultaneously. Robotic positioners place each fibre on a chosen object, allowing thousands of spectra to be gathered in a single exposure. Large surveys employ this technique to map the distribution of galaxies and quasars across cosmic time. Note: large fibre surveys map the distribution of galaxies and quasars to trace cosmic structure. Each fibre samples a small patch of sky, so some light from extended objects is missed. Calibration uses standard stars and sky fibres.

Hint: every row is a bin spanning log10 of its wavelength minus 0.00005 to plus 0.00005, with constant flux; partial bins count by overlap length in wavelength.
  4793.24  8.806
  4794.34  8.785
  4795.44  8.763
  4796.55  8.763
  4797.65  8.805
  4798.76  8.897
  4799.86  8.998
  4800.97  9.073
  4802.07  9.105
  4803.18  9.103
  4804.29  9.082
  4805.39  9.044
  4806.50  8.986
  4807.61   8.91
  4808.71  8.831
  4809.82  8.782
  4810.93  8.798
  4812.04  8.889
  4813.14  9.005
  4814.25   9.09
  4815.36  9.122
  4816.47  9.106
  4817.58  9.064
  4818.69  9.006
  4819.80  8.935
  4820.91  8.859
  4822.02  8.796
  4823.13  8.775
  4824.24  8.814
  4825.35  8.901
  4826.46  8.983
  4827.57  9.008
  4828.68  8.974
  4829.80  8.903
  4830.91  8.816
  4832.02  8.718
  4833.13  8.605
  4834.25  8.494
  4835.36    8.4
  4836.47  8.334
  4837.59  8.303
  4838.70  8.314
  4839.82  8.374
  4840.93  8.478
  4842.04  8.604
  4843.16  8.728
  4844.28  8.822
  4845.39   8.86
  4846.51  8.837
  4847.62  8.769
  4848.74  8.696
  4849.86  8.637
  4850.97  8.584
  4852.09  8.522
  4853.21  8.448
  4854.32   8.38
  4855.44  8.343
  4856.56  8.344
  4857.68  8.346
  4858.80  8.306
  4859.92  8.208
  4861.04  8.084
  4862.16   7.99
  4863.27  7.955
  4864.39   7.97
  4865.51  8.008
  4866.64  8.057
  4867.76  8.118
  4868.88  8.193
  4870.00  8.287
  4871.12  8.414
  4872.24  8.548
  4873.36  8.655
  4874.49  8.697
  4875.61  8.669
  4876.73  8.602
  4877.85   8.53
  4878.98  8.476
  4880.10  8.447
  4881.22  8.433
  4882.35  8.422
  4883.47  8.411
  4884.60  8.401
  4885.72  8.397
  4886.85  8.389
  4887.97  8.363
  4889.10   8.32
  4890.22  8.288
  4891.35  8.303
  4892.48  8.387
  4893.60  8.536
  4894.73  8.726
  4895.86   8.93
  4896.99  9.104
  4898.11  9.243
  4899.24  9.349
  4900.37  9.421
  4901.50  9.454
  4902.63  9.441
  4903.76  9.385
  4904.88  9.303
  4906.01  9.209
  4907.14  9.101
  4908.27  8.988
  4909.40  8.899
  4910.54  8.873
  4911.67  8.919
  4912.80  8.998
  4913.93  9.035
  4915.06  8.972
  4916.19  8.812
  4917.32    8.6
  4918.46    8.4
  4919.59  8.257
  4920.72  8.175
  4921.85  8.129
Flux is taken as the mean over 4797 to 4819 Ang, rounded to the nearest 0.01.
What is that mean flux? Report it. 8.98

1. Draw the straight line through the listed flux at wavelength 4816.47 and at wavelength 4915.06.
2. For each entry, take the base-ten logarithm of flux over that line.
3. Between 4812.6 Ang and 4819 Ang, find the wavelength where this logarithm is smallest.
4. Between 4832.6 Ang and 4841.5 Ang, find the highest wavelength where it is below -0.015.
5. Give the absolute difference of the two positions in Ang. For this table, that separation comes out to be 27.8 Ang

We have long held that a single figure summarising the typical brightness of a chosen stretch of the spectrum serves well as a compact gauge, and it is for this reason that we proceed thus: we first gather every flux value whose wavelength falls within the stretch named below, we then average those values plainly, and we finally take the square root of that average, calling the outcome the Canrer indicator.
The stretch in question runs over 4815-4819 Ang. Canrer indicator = 3.01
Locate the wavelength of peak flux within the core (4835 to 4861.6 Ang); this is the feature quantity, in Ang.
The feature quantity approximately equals 4845.39 Ang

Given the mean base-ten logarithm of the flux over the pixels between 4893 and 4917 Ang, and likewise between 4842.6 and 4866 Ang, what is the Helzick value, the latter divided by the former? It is 0.966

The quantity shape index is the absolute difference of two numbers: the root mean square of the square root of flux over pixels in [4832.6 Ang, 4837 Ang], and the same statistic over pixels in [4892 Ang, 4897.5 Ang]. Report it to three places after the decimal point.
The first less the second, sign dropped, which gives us 0.047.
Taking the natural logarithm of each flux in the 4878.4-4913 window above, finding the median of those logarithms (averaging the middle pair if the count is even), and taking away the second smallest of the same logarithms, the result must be 0.066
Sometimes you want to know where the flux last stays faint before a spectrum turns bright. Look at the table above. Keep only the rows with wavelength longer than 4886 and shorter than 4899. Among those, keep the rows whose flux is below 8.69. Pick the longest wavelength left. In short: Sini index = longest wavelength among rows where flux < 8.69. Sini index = 4893.60 Ang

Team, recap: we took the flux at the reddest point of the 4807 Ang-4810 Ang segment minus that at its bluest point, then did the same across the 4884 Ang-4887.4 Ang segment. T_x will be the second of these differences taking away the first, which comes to 0.12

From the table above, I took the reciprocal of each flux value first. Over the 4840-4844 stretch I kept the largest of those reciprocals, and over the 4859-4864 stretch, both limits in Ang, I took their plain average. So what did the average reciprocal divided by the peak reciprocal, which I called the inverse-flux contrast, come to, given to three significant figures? 1.05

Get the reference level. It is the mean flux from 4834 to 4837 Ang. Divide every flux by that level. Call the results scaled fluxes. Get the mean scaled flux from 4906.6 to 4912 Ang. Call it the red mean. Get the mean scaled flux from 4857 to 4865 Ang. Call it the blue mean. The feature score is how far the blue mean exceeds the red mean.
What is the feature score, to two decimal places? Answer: -0.10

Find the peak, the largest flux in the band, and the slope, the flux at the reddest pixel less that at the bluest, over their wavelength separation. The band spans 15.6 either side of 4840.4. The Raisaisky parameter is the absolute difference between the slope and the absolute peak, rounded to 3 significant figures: 9.03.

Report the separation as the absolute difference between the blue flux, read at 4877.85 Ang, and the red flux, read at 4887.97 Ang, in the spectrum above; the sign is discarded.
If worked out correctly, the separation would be 0.17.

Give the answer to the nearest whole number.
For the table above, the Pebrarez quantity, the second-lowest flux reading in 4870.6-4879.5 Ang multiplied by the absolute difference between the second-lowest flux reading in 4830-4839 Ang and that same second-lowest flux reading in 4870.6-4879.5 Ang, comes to 1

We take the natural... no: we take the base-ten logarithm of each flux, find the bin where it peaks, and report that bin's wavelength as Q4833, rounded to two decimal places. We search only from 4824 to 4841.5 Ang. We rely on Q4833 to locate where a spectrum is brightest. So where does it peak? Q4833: 4827.57 Ang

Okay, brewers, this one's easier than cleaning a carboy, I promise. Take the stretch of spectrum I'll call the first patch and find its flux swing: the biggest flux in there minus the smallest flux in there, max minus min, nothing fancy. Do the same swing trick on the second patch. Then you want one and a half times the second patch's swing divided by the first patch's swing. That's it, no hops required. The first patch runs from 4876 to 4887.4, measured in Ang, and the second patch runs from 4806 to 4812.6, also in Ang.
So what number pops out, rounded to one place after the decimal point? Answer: 1.4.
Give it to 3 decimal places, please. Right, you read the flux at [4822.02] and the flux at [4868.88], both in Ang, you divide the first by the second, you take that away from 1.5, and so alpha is 0.426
